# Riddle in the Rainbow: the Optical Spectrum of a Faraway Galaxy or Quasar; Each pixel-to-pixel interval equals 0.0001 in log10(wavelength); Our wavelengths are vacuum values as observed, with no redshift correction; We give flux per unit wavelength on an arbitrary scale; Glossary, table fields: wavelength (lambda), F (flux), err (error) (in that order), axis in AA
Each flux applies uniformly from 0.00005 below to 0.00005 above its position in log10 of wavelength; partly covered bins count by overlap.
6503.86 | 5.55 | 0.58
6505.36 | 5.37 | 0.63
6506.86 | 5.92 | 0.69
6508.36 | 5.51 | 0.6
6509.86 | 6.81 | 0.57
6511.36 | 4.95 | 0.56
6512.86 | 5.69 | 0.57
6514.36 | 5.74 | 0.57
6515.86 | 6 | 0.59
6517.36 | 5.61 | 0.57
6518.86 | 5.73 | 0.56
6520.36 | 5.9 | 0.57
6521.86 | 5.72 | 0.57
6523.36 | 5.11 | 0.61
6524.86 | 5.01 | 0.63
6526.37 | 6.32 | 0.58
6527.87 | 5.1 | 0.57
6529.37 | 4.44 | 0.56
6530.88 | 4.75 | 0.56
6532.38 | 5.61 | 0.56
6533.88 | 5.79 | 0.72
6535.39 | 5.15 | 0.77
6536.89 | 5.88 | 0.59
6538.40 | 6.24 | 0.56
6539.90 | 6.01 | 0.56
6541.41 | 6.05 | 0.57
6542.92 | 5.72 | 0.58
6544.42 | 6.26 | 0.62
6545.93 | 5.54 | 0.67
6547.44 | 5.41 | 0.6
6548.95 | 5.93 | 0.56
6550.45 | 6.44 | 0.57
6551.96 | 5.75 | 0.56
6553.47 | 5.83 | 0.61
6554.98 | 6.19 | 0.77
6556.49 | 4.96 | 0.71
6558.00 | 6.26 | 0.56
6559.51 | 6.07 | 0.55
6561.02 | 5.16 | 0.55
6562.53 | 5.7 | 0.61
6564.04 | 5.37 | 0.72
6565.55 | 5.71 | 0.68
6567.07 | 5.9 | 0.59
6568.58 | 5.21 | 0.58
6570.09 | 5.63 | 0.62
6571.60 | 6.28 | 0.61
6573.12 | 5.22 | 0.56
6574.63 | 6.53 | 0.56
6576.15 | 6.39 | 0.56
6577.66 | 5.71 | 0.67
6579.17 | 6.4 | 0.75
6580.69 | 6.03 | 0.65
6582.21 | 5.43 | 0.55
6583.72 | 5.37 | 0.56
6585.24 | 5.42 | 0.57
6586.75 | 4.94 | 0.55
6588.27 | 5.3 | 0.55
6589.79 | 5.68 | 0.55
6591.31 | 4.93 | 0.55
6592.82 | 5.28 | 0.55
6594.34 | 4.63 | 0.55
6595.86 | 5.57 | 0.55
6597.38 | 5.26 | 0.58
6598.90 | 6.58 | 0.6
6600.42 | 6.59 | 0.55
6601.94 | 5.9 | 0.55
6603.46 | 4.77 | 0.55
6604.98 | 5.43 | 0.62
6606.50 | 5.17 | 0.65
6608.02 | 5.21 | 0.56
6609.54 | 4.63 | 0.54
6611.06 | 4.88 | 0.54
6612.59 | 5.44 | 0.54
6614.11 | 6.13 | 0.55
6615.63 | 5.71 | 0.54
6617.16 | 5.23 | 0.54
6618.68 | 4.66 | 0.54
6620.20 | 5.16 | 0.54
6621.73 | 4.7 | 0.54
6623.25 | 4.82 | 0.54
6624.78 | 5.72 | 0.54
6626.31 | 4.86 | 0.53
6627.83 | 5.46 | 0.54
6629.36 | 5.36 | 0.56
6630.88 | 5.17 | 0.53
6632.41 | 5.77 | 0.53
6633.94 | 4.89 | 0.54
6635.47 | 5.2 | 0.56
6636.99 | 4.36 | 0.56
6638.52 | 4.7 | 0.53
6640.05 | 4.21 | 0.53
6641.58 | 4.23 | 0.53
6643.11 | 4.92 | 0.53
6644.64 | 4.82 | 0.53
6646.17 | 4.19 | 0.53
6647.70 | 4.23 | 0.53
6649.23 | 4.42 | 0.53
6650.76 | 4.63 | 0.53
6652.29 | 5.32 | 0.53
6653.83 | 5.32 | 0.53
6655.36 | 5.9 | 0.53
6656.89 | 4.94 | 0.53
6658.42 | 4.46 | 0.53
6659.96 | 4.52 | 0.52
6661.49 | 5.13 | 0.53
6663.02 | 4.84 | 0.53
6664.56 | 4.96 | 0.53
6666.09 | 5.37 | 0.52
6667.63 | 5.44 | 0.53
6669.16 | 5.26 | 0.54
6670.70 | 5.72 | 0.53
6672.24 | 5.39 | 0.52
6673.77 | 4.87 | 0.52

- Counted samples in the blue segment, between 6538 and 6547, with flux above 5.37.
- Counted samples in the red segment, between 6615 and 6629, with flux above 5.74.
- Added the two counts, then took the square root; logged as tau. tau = 2.4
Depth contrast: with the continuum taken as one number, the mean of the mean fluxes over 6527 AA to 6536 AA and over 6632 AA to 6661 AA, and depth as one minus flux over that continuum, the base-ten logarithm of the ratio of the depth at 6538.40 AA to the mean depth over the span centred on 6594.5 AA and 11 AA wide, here 0.4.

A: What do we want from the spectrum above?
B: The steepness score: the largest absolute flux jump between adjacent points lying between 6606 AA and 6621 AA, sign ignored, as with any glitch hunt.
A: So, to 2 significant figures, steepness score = 0.69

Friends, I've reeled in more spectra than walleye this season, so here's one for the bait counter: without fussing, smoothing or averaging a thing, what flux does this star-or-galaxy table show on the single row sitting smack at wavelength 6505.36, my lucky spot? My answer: 5.37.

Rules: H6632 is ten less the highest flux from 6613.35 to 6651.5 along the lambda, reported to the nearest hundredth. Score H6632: 3.87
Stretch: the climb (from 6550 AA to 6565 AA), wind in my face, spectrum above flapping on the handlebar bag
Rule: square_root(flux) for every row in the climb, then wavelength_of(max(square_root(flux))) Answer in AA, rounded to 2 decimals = 6550.45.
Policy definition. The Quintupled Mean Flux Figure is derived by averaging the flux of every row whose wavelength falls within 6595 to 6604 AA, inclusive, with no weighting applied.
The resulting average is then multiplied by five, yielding 28.9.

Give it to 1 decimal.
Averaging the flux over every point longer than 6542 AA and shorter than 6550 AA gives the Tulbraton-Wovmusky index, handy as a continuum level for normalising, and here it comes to 5.8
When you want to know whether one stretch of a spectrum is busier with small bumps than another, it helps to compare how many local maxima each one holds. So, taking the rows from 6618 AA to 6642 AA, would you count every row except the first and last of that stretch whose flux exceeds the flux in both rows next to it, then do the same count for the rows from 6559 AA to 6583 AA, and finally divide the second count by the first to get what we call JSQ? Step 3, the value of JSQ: 0.83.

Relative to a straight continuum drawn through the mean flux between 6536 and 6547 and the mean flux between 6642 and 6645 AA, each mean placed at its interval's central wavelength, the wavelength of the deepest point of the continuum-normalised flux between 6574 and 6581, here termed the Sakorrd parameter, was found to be 6577.66 AA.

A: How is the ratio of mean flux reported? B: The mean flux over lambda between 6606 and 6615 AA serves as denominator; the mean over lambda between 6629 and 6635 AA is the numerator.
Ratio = 1.01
